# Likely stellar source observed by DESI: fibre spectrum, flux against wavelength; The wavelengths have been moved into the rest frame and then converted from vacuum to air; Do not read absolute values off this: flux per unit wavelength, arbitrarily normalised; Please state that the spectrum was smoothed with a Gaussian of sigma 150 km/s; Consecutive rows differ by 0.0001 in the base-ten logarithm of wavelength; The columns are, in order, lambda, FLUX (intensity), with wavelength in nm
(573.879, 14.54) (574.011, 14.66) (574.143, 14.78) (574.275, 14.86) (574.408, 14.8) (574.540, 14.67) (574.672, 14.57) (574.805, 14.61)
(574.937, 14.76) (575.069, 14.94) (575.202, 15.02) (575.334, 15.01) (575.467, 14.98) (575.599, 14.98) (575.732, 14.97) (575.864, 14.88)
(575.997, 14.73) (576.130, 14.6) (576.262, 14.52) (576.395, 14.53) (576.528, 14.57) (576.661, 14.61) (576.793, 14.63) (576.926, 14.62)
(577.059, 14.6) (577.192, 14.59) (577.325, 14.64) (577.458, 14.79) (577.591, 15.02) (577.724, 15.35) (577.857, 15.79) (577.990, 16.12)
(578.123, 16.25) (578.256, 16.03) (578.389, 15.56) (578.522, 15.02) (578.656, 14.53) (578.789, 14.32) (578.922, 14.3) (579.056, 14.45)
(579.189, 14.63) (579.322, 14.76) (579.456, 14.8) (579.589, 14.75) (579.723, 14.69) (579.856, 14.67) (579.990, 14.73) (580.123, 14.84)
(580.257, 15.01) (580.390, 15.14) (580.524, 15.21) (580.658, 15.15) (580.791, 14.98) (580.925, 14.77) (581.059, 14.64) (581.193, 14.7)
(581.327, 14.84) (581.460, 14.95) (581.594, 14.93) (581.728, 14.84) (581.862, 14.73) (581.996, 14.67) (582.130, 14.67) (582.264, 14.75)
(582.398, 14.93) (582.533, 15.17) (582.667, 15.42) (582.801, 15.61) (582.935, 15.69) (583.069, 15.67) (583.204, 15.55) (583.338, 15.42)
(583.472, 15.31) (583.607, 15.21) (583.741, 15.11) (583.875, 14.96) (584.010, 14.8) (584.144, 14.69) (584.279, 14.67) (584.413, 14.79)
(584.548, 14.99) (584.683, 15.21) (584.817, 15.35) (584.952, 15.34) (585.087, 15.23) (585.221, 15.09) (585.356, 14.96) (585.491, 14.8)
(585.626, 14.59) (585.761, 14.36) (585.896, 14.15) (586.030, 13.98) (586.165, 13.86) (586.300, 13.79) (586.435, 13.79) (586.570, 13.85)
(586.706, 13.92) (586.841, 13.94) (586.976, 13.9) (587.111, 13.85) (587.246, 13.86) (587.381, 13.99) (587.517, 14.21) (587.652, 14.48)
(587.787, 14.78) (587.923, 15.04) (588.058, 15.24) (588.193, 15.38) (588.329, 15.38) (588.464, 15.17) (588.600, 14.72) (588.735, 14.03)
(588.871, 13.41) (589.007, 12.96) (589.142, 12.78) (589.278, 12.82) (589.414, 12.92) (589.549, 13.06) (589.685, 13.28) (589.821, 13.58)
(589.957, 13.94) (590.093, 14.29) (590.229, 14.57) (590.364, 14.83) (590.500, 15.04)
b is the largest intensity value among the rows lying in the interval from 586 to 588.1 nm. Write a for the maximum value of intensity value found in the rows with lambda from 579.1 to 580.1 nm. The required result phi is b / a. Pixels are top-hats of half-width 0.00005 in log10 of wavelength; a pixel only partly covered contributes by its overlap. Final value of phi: 1.03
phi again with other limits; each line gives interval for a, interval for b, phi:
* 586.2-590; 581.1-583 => 1.02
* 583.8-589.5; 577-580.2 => 1.06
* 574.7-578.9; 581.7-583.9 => 0.97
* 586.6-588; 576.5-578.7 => 1.08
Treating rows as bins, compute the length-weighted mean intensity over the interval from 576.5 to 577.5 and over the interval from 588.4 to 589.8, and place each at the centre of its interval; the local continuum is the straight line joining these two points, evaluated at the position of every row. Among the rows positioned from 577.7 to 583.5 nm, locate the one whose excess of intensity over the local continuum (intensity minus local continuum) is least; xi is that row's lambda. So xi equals 578.922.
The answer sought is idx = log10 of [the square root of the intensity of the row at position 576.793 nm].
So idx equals 0.583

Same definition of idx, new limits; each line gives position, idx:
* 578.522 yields 0.588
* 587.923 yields 0.589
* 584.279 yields 0.583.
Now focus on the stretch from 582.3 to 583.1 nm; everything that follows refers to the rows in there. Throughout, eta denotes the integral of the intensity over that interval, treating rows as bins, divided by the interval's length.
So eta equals 15.4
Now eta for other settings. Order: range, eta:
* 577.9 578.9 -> 15.4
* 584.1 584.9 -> 15.0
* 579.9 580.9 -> 15.0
